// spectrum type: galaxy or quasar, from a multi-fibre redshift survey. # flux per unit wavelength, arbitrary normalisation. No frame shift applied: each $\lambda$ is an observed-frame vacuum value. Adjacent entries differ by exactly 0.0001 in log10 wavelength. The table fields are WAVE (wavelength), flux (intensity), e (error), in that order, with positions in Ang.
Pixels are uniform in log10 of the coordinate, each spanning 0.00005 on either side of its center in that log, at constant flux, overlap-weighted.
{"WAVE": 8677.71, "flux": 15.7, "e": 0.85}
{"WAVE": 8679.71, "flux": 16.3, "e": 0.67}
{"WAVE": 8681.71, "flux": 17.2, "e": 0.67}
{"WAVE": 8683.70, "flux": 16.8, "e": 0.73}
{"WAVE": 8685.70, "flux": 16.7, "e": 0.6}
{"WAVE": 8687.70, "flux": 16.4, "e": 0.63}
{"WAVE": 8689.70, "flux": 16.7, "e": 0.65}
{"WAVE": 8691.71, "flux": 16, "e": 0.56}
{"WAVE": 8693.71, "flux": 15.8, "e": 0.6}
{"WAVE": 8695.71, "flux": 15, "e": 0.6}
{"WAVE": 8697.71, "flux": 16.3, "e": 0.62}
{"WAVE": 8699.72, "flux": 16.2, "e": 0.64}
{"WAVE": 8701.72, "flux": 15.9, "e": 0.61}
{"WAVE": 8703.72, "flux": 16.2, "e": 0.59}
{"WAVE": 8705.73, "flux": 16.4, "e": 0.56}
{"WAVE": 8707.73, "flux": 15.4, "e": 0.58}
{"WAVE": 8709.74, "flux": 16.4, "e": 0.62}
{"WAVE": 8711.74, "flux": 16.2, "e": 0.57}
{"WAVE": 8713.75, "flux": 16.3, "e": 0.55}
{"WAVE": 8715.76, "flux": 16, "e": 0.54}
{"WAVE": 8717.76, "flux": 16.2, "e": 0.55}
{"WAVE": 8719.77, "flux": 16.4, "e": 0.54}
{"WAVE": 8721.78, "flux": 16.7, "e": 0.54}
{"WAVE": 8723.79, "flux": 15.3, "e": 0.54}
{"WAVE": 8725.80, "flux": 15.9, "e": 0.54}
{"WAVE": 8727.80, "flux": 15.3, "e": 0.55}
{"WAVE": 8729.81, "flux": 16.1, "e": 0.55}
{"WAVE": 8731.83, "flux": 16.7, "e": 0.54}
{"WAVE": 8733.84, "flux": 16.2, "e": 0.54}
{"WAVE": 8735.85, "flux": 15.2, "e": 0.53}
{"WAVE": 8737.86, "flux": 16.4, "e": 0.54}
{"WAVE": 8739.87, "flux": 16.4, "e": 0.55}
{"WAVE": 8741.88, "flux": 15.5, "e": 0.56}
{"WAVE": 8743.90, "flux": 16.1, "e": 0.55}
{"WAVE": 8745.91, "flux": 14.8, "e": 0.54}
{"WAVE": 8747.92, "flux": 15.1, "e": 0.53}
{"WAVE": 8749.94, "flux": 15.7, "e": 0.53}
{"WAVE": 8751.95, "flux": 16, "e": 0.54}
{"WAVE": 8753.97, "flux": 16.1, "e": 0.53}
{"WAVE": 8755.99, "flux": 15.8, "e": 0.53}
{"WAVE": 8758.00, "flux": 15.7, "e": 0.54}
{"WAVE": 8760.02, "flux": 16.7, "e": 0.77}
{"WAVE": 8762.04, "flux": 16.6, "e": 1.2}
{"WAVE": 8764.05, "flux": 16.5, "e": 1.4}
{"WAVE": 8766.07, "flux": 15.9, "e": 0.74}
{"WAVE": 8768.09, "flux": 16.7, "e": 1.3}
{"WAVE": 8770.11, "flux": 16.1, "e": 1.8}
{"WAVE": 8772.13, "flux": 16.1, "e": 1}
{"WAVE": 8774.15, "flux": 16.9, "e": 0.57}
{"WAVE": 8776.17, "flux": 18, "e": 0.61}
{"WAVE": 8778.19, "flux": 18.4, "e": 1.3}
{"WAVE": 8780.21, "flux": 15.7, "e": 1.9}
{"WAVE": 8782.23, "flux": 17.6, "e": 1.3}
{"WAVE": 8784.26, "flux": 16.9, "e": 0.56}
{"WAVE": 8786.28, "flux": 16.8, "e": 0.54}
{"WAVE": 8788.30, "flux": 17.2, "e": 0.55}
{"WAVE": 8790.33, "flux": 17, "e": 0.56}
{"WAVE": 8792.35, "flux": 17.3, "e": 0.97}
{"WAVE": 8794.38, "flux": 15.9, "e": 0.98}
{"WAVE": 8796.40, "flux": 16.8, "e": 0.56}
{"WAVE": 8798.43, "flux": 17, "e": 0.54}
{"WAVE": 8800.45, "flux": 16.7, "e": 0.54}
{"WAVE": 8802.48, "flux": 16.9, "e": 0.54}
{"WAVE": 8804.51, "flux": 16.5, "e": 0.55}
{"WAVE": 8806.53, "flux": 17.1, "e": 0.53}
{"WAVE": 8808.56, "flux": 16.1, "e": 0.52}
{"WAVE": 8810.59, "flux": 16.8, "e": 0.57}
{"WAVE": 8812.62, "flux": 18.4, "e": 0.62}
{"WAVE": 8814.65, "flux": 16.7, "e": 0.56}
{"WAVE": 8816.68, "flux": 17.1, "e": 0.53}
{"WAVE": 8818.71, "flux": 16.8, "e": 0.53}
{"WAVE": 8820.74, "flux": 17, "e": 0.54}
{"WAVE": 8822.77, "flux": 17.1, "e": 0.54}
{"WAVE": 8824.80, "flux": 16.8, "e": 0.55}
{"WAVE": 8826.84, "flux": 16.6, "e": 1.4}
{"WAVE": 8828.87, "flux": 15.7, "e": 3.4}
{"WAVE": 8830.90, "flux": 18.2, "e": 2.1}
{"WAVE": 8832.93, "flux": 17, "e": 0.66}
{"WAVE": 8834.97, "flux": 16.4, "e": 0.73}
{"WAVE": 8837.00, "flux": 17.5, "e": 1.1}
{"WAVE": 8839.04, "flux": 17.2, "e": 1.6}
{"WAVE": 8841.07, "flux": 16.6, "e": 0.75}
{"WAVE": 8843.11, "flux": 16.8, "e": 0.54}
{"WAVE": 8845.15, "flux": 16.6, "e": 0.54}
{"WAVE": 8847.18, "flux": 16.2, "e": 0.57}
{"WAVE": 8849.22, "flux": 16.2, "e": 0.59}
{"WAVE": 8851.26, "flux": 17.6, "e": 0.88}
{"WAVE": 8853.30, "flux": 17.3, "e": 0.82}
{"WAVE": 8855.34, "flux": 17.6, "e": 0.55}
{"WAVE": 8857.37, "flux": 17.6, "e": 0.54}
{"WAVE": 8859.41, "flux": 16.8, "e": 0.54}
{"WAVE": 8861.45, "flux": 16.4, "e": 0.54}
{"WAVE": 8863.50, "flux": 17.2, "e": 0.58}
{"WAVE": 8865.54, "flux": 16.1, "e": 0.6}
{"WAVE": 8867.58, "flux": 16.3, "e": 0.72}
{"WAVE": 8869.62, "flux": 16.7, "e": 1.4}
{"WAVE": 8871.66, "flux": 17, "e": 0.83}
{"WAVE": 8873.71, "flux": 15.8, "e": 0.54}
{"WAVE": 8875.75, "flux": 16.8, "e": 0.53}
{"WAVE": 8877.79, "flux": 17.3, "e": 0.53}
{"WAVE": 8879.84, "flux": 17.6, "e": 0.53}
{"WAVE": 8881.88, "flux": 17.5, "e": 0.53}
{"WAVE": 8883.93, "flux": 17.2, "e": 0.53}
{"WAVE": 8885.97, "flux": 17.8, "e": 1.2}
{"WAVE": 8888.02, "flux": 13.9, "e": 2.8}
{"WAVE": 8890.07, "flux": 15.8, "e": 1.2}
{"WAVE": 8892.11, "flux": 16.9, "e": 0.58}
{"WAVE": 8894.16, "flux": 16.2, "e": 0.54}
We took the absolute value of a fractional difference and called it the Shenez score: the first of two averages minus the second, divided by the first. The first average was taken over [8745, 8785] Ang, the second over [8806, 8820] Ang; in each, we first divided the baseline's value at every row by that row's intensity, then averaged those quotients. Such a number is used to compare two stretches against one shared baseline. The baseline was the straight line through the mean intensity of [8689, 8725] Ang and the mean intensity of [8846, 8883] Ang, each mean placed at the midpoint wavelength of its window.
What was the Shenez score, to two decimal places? 0.02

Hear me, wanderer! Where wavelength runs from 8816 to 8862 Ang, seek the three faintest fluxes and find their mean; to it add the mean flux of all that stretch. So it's 33.0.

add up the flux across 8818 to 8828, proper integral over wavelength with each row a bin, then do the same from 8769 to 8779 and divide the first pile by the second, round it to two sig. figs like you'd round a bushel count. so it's 0.99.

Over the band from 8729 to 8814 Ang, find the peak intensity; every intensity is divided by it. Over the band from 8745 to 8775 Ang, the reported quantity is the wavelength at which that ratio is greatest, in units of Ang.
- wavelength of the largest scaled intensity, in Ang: 8774.15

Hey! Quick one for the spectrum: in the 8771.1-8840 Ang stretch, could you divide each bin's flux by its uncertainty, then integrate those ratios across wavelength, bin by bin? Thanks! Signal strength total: 1686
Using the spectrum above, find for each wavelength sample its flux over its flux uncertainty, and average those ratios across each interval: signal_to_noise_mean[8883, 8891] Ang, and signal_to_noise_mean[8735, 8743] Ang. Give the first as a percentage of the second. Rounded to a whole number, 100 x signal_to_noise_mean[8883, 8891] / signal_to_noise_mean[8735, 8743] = 56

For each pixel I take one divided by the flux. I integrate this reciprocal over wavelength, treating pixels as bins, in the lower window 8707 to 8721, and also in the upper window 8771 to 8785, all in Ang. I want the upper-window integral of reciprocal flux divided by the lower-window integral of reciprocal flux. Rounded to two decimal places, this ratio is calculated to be 0.95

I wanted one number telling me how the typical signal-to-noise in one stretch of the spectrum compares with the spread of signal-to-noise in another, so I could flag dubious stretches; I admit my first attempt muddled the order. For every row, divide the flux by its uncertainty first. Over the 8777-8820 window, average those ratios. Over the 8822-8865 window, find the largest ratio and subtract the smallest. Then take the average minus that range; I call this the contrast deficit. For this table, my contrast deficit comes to -1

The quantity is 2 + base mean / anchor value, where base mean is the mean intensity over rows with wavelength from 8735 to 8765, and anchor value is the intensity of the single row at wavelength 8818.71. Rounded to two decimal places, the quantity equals 2.95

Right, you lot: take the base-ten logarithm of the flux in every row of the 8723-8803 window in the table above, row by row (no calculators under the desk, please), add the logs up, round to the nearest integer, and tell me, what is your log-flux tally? 49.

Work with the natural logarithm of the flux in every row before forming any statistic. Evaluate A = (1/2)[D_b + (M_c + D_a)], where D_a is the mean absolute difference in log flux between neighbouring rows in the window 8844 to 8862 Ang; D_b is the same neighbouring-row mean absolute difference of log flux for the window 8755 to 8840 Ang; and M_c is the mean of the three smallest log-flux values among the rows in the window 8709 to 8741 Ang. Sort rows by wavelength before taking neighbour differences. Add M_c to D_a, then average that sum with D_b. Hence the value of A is 1.40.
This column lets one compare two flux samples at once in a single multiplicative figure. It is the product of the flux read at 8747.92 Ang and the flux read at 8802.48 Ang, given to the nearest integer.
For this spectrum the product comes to 255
